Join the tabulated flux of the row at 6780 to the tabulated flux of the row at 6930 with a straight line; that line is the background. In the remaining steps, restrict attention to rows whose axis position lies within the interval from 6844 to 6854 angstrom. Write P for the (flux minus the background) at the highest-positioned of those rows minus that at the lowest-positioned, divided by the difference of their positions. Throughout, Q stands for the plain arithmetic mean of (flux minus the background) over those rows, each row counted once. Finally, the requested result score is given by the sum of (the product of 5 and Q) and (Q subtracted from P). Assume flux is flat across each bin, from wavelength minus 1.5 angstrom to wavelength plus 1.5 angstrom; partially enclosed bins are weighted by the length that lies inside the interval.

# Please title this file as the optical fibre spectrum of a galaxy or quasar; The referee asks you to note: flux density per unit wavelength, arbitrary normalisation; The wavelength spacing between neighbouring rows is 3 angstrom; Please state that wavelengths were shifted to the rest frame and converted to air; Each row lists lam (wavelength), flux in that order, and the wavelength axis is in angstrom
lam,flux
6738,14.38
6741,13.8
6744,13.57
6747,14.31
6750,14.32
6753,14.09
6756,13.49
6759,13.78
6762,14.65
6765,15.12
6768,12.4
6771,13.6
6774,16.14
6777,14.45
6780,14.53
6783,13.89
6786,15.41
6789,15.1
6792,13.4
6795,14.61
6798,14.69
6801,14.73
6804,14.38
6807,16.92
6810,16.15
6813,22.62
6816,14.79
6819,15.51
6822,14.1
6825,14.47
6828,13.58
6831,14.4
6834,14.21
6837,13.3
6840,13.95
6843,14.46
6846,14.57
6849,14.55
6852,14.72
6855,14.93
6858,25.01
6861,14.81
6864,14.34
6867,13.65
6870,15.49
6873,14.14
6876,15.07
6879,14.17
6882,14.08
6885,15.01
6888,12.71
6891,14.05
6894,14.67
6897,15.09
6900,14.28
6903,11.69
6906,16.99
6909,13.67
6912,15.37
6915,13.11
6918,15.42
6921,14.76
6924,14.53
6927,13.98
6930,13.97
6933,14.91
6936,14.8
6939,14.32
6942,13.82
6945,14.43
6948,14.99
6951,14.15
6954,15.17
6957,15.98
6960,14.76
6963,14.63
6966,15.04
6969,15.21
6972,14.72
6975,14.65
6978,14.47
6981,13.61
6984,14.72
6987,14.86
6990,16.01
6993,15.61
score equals 1.4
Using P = 0.03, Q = 0.3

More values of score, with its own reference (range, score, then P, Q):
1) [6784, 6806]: 0.5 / -0.05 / 0.1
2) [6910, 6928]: 2.0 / -0.09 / 0.5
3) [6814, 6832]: 0.4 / -0.02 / 0.1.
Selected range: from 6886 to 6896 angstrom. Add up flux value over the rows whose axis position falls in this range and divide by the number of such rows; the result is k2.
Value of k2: 13.8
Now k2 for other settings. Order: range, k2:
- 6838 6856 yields 14.5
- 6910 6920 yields 14.6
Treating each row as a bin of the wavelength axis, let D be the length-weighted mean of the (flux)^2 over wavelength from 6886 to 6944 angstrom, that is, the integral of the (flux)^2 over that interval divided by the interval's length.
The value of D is 207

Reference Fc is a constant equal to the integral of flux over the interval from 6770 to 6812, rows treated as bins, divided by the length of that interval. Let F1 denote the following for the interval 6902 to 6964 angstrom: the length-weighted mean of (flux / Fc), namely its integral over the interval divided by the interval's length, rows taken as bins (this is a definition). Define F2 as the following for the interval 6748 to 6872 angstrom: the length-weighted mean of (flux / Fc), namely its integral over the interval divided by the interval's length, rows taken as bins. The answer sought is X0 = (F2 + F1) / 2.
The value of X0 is 0.986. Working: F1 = 0.97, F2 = 0.999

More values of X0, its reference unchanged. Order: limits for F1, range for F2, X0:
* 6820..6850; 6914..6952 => 0.955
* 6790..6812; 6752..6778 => 0.981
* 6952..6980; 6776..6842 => 0.998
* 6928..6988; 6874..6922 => 0.970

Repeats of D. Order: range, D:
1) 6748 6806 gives 207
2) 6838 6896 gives 229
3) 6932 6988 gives 216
